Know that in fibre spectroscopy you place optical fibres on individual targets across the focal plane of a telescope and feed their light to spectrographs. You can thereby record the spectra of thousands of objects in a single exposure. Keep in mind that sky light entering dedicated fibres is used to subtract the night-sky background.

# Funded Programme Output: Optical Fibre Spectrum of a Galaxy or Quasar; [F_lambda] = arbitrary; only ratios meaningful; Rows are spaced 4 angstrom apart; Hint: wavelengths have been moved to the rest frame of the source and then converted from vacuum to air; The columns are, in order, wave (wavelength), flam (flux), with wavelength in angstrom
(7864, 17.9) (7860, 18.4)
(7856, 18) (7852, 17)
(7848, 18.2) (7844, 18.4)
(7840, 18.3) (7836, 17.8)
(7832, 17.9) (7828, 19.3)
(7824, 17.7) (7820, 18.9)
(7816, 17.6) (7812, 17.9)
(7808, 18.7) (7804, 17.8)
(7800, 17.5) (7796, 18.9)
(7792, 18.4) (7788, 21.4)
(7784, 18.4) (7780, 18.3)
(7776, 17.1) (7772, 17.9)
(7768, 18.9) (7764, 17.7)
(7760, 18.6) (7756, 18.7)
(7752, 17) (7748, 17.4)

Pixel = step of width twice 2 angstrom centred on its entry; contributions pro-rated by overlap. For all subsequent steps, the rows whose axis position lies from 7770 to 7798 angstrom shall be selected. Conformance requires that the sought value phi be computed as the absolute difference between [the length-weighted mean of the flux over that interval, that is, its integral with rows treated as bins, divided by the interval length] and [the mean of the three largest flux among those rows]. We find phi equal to 0.9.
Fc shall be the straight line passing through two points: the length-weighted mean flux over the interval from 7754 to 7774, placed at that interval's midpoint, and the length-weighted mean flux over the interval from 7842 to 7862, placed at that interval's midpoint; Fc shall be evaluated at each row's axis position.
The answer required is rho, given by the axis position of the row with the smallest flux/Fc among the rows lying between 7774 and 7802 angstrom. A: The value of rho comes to 7776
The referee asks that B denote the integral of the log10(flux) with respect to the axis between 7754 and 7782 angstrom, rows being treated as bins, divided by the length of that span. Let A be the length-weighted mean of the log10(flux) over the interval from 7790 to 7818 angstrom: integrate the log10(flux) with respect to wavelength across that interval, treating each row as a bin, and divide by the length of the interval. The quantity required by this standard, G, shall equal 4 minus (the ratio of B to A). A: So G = 2.999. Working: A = 1.26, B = 1.26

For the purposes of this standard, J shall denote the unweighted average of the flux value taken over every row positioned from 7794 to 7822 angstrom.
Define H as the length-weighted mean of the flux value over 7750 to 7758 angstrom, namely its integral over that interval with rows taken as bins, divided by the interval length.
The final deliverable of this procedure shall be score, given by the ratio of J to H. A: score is 1.02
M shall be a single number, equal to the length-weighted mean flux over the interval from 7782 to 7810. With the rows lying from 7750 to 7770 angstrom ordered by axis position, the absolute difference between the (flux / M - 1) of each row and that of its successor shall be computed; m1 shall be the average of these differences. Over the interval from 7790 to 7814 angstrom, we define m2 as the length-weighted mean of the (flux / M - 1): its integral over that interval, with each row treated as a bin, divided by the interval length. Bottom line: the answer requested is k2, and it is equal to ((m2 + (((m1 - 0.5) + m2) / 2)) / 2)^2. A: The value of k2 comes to 0.018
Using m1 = 0.052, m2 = -0.028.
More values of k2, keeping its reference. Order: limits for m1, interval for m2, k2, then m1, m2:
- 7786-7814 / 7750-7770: 0.017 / 0.061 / -0.029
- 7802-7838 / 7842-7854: 0.022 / 0.051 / -0.046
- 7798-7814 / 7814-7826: 0.020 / 0.036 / -0.035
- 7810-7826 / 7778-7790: 0.008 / 0.050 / 0.034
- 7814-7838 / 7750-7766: 0.019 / 0.060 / -0.039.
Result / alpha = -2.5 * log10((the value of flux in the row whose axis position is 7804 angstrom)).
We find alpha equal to -3.13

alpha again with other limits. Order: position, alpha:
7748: -3.10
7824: -3.12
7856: -3.14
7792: -3.16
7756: -3.18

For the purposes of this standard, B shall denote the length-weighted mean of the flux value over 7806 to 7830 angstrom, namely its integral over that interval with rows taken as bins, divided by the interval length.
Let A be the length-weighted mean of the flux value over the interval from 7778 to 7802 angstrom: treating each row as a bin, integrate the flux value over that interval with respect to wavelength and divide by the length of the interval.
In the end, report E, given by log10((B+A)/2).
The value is 1.27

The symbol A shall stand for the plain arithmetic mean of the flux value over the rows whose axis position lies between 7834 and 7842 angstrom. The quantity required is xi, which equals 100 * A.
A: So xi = 1805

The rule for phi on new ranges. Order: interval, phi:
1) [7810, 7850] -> 0.7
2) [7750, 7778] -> 0.7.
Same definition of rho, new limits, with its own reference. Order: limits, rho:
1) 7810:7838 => 7816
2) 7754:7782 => 7776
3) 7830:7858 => 7852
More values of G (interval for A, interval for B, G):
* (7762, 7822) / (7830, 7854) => 3.008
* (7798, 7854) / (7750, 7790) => 2.994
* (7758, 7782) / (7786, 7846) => 2.994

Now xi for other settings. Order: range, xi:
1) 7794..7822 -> 1819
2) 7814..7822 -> 1825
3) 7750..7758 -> 1785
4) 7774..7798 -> 1875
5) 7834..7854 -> 1794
